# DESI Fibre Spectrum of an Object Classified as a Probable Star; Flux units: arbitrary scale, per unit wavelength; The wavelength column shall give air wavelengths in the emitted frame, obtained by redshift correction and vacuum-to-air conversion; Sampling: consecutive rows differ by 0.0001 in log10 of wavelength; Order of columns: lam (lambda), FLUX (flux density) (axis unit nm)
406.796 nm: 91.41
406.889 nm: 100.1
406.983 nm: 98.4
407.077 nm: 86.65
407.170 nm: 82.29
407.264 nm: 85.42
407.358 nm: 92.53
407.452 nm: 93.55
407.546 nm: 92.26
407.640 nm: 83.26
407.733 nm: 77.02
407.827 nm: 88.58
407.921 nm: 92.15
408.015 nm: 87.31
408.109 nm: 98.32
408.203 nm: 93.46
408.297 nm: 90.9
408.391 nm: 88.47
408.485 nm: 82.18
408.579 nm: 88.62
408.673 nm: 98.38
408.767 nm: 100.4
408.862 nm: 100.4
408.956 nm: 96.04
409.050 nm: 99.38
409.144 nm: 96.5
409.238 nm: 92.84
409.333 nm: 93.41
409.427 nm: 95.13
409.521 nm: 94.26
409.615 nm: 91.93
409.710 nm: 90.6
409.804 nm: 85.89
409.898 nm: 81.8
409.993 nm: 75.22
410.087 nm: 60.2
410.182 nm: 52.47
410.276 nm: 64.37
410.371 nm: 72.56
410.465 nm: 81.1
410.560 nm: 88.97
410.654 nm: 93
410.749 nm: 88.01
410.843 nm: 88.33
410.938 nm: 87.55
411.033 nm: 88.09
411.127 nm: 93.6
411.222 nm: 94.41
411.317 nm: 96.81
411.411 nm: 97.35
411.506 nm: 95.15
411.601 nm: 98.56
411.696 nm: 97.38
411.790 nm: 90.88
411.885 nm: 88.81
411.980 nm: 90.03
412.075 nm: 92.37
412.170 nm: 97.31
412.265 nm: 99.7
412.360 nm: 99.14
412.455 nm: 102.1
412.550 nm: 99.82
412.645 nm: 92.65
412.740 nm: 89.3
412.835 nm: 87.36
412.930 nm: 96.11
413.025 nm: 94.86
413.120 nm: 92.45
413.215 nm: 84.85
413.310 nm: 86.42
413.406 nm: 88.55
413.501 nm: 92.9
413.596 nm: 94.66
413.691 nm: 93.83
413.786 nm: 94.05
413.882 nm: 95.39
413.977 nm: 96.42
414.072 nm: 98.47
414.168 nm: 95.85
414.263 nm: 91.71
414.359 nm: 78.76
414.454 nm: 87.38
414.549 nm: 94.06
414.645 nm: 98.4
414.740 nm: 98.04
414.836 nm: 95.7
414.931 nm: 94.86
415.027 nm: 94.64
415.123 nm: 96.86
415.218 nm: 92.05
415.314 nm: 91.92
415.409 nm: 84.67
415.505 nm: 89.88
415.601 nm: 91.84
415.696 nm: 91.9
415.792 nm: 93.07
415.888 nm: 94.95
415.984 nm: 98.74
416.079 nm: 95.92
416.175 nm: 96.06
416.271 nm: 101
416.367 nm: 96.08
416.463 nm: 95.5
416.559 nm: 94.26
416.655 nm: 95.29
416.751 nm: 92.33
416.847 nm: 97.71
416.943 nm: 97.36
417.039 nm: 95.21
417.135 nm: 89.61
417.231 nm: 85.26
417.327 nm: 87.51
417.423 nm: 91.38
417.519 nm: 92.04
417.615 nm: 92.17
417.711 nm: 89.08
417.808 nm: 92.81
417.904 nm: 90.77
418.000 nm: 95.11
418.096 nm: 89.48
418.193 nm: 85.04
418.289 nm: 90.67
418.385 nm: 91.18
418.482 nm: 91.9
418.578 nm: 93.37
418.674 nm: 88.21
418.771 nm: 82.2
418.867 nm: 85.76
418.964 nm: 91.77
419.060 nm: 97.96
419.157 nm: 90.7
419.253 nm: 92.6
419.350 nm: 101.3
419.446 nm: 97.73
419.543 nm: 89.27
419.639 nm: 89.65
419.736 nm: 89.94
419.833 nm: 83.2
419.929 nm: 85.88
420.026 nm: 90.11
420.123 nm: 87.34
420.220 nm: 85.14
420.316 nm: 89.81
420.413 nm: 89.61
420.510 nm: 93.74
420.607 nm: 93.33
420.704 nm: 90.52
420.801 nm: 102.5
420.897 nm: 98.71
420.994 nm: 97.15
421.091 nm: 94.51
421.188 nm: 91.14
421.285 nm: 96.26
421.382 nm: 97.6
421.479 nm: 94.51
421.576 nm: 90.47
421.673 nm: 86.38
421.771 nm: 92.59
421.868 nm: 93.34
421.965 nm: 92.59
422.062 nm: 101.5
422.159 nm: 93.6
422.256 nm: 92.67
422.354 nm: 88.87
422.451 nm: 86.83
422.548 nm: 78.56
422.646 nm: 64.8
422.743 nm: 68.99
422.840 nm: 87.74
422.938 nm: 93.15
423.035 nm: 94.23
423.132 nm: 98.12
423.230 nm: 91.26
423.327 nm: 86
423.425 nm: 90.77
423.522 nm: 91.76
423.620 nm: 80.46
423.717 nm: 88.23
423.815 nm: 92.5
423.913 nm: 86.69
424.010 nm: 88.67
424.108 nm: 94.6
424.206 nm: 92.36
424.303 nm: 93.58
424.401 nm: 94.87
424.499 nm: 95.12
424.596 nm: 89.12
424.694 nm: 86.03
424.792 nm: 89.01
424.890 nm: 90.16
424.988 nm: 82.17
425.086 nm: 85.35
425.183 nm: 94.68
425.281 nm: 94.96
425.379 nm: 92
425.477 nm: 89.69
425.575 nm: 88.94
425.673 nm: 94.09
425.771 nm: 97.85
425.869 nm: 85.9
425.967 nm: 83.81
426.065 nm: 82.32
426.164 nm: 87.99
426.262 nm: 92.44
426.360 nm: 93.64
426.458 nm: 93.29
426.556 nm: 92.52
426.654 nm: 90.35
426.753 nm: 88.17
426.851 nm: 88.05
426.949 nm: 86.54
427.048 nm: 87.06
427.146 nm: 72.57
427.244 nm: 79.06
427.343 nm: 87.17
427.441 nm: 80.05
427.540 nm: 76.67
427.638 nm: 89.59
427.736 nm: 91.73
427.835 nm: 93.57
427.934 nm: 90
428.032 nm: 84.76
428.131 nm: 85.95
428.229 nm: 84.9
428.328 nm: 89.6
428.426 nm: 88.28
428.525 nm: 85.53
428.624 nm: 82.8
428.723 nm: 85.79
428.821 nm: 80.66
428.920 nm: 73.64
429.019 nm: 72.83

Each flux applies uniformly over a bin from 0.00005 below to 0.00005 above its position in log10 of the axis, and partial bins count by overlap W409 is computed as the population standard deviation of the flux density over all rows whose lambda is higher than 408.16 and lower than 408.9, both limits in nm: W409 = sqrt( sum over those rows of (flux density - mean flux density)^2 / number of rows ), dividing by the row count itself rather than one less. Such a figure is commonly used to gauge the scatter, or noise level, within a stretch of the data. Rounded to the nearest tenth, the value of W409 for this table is 6.1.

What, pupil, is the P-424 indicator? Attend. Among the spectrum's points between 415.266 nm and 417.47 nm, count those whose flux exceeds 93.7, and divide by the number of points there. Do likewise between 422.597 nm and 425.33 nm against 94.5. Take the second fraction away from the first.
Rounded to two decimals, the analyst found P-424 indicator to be 0.31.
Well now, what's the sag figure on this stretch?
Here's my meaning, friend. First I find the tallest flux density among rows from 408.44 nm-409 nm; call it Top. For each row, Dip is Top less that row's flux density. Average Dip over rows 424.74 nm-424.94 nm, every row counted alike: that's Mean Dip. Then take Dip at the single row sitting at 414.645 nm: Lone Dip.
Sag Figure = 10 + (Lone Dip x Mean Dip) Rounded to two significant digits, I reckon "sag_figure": 32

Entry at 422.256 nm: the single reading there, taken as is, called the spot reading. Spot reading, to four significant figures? 92.67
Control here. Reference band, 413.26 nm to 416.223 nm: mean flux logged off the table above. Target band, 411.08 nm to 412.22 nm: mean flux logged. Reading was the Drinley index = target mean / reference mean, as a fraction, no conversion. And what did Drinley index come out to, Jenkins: 1.01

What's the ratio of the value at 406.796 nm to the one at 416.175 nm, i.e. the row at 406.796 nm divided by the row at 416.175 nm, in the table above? 0.95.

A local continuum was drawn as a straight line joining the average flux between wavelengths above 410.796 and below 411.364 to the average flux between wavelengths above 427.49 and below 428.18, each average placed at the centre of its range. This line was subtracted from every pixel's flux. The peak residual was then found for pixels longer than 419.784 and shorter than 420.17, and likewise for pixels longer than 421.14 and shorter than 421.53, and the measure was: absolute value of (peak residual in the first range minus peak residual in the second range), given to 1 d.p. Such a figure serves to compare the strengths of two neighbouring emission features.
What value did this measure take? 7.8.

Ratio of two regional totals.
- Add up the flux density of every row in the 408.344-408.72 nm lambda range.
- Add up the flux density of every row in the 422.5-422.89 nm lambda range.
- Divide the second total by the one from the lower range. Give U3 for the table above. 0.84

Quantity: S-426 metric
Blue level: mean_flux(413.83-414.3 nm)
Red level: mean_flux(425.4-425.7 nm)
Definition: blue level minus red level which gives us 5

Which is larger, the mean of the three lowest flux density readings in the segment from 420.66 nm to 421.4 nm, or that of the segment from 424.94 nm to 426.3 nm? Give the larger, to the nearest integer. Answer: 92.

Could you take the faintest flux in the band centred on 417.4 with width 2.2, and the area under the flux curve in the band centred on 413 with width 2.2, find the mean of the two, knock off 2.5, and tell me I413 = 143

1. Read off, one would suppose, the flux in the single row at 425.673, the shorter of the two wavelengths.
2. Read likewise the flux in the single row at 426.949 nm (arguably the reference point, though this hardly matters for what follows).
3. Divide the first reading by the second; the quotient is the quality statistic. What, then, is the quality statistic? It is 1.09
